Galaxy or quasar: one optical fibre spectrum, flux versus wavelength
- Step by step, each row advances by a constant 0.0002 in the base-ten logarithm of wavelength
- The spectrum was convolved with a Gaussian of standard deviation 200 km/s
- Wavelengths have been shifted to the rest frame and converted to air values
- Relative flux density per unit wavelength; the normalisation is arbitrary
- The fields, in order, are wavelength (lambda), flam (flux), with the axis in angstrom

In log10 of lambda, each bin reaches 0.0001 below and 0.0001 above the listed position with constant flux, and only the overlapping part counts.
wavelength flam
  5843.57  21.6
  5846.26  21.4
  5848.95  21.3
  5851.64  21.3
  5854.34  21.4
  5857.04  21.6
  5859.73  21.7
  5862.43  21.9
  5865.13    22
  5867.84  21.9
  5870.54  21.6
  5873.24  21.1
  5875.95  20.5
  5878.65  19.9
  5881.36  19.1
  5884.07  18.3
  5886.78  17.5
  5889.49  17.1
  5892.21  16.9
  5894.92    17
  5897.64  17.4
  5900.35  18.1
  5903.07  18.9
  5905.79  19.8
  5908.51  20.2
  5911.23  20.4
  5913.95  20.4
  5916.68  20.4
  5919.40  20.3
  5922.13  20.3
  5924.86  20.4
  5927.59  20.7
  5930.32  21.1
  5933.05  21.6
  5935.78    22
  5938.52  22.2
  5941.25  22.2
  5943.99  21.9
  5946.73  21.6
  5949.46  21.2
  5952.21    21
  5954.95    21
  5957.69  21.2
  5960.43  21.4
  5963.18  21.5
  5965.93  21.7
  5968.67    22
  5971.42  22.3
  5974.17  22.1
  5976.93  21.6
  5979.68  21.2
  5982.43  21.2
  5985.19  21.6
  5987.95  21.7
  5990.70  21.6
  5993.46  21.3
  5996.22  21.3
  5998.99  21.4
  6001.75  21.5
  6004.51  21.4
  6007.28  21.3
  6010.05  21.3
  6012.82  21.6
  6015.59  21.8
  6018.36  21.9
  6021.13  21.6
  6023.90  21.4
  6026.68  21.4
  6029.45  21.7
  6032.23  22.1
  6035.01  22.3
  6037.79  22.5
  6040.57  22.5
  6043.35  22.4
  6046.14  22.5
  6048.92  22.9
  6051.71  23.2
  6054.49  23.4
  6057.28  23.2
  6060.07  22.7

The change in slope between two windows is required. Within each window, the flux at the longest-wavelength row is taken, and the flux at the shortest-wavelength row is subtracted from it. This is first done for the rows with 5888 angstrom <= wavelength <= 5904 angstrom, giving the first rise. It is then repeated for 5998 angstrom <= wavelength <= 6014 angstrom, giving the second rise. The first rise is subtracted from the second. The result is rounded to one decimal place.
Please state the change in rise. -1.6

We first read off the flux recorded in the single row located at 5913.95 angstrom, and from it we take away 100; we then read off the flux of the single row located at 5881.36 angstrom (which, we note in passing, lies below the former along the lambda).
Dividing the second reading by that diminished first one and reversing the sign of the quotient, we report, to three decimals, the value 0.240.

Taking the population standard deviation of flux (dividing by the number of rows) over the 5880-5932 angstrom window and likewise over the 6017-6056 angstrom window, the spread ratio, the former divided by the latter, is 2.3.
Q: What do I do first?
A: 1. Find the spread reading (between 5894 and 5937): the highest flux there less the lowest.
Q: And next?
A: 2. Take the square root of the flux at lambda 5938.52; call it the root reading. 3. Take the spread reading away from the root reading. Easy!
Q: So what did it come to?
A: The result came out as -0.29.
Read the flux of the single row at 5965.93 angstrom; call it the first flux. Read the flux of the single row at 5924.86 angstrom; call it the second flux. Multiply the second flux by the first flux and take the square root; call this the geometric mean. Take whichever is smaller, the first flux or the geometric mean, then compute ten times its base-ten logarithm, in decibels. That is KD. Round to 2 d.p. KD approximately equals 13.23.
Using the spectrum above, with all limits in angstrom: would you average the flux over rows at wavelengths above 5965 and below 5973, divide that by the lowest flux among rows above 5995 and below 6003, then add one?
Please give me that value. 2.03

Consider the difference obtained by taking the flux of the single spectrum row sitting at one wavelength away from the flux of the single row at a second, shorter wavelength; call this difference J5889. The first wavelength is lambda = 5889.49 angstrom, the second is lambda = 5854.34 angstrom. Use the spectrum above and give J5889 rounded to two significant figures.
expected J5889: 4.3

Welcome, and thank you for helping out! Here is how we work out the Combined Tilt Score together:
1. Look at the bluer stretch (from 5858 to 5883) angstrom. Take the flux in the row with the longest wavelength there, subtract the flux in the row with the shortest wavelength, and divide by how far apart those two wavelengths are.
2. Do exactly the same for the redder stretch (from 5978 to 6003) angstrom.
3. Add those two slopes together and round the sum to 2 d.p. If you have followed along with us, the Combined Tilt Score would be -0.11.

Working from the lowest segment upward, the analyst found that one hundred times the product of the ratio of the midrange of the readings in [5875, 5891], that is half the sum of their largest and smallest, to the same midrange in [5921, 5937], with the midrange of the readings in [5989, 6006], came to 1907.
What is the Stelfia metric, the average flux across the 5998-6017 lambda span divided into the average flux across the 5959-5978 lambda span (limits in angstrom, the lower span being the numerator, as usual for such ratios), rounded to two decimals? 1.02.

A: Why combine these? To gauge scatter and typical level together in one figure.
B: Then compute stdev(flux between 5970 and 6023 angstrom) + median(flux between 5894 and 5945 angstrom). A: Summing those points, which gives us 20.7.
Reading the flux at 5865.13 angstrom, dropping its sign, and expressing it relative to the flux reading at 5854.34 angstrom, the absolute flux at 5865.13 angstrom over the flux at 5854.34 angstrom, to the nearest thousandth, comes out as 1.028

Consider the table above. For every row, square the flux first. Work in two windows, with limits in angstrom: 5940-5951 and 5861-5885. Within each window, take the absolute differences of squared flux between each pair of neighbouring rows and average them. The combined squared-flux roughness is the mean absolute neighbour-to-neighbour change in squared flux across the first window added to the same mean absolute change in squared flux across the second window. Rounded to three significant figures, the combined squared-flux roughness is 33.7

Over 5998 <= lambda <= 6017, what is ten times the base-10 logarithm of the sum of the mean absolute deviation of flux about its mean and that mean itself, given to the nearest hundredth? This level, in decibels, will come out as 13.35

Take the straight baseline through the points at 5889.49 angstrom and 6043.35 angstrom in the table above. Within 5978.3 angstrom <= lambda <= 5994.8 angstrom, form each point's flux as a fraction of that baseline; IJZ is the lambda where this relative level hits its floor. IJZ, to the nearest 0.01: 5993.46 angstrom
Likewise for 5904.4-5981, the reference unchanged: 5979.68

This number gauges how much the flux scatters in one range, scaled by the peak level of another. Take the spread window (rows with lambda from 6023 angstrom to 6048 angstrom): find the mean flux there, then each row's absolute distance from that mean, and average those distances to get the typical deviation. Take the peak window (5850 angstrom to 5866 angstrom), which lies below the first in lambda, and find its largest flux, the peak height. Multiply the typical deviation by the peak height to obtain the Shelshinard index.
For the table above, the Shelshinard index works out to 8.6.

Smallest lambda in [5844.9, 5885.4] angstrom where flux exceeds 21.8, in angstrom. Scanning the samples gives 5862.43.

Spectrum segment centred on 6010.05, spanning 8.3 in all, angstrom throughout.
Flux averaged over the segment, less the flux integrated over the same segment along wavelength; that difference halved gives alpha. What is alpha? -78.1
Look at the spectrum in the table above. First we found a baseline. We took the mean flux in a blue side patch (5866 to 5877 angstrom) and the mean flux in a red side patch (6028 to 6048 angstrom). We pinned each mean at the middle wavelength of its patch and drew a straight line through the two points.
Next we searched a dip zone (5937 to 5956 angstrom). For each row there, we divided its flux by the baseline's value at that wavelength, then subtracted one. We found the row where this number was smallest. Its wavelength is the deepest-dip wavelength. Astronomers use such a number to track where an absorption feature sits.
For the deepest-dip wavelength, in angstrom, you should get 5954.95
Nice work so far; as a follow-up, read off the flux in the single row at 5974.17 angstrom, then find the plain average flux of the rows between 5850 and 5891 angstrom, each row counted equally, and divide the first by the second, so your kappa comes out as 1.08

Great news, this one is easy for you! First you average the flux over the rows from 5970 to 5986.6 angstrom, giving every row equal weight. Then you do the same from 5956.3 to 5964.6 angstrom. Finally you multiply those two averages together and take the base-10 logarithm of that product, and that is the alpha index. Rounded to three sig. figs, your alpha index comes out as 2.67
